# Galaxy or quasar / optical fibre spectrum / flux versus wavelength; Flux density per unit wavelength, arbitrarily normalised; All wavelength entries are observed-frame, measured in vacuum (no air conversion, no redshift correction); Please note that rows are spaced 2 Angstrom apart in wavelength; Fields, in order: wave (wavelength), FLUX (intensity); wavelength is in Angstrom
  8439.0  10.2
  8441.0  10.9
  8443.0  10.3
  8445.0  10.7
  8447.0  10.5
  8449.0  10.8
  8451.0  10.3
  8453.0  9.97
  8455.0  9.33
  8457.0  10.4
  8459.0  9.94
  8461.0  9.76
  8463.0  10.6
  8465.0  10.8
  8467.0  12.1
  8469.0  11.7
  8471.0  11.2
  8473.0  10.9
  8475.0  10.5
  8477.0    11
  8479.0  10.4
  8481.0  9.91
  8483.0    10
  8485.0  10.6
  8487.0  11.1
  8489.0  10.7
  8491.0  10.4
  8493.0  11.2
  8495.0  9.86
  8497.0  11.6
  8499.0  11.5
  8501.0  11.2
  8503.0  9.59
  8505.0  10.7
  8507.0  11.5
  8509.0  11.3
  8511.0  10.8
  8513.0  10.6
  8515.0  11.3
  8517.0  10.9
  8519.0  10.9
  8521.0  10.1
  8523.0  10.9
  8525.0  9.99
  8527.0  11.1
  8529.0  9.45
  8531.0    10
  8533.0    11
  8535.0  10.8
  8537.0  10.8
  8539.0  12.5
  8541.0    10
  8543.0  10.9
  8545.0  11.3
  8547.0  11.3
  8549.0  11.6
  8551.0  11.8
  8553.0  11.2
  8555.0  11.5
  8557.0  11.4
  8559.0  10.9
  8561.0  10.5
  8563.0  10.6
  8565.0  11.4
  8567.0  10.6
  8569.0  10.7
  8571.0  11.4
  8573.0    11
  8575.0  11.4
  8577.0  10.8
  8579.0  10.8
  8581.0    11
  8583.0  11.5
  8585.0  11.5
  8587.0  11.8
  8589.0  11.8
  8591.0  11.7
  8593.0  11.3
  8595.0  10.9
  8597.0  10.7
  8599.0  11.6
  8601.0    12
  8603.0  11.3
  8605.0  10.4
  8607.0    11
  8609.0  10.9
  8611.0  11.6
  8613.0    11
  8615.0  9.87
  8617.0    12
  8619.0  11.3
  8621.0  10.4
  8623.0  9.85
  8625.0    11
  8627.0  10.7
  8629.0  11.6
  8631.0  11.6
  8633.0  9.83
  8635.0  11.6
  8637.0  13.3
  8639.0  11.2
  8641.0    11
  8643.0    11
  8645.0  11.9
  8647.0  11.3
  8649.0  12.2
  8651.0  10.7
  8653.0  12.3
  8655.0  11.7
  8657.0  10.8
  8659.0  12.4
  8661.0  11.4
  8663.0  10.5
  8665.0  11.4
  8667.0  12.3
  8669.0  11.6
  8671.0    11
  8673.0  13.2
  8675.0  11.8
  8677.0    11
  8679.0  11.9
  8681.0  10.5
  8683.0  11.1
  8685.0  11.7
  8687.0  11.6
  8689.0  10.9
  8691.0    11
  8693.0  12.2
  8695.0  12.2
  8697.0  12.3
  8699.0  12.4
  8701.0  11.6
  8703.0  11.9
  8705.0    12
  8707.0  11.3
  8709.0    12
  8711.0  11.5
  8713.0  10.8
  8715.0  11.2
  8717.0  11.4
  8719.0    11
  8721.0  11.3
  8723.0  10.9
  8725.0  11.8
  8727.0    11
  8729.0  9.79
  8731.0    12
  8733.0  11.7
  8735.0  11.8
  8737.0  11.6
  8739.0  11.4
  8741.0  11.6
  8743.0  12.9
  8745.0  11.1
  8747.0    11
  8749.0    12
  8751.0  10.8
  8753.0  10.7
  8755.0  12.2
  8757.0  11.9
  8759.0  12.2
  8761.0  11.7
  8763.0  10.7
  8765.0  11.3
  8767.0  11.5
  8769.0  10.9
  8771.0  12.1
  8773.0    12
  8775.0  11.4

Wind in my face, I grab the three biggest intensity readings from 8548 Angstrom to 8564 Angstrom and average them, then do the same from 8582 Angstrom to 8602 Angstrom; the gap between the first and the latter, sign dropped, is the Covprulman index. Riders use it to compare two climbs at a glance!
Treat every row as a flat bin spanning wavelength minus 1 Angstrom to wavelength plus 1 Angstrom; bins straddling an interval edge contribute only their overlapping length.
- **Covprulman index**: 0.23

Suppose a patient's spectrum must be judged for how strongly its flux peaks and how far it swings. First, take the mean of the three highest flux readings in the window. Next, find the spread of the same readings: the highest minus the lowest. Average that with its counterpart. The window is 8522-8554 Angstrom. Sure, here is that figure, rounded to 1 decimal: 7.5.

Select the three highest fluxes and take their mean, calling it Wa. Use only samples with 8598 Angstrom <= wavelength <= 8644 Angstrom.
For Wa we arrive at 12.4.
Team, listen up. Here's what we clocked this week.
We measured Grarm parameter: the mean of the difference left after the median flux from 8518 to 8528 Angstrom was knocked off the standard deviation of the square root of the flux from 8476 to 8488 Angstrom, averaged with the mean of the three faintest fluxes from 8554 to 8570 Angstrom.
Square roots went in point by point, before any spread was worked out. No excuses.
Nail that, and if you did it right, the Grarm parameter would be -0.13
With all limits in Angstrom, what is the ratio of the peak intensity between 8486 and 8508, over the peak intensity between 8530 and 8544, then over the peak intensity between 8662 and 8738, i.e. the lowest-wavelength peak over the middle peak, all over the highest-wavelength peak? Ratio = 0.070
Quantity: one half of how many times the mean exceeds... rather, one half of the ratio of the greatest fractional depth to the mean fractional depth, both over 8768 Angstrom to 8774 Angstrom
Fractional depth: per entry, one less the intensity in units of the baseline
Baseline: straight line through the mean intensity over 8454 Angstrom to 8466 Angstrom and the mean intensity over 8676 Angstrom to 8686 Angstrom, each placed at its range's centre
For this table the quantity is 17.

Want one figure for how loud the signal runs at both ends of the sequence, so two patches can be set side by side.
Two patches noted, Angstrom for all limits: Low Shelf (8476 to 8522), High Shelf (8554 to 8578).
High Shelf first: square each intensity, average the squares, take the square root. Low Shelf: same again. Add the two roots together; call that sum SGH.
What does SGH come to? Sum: 21.8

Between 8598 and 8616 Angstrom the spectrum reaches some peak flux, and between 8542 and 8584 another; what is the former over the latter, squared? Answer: 1.034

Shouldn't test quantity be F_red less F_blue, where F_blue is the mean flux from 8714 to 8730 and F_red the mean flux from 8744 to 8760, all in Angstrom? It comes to 0.44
